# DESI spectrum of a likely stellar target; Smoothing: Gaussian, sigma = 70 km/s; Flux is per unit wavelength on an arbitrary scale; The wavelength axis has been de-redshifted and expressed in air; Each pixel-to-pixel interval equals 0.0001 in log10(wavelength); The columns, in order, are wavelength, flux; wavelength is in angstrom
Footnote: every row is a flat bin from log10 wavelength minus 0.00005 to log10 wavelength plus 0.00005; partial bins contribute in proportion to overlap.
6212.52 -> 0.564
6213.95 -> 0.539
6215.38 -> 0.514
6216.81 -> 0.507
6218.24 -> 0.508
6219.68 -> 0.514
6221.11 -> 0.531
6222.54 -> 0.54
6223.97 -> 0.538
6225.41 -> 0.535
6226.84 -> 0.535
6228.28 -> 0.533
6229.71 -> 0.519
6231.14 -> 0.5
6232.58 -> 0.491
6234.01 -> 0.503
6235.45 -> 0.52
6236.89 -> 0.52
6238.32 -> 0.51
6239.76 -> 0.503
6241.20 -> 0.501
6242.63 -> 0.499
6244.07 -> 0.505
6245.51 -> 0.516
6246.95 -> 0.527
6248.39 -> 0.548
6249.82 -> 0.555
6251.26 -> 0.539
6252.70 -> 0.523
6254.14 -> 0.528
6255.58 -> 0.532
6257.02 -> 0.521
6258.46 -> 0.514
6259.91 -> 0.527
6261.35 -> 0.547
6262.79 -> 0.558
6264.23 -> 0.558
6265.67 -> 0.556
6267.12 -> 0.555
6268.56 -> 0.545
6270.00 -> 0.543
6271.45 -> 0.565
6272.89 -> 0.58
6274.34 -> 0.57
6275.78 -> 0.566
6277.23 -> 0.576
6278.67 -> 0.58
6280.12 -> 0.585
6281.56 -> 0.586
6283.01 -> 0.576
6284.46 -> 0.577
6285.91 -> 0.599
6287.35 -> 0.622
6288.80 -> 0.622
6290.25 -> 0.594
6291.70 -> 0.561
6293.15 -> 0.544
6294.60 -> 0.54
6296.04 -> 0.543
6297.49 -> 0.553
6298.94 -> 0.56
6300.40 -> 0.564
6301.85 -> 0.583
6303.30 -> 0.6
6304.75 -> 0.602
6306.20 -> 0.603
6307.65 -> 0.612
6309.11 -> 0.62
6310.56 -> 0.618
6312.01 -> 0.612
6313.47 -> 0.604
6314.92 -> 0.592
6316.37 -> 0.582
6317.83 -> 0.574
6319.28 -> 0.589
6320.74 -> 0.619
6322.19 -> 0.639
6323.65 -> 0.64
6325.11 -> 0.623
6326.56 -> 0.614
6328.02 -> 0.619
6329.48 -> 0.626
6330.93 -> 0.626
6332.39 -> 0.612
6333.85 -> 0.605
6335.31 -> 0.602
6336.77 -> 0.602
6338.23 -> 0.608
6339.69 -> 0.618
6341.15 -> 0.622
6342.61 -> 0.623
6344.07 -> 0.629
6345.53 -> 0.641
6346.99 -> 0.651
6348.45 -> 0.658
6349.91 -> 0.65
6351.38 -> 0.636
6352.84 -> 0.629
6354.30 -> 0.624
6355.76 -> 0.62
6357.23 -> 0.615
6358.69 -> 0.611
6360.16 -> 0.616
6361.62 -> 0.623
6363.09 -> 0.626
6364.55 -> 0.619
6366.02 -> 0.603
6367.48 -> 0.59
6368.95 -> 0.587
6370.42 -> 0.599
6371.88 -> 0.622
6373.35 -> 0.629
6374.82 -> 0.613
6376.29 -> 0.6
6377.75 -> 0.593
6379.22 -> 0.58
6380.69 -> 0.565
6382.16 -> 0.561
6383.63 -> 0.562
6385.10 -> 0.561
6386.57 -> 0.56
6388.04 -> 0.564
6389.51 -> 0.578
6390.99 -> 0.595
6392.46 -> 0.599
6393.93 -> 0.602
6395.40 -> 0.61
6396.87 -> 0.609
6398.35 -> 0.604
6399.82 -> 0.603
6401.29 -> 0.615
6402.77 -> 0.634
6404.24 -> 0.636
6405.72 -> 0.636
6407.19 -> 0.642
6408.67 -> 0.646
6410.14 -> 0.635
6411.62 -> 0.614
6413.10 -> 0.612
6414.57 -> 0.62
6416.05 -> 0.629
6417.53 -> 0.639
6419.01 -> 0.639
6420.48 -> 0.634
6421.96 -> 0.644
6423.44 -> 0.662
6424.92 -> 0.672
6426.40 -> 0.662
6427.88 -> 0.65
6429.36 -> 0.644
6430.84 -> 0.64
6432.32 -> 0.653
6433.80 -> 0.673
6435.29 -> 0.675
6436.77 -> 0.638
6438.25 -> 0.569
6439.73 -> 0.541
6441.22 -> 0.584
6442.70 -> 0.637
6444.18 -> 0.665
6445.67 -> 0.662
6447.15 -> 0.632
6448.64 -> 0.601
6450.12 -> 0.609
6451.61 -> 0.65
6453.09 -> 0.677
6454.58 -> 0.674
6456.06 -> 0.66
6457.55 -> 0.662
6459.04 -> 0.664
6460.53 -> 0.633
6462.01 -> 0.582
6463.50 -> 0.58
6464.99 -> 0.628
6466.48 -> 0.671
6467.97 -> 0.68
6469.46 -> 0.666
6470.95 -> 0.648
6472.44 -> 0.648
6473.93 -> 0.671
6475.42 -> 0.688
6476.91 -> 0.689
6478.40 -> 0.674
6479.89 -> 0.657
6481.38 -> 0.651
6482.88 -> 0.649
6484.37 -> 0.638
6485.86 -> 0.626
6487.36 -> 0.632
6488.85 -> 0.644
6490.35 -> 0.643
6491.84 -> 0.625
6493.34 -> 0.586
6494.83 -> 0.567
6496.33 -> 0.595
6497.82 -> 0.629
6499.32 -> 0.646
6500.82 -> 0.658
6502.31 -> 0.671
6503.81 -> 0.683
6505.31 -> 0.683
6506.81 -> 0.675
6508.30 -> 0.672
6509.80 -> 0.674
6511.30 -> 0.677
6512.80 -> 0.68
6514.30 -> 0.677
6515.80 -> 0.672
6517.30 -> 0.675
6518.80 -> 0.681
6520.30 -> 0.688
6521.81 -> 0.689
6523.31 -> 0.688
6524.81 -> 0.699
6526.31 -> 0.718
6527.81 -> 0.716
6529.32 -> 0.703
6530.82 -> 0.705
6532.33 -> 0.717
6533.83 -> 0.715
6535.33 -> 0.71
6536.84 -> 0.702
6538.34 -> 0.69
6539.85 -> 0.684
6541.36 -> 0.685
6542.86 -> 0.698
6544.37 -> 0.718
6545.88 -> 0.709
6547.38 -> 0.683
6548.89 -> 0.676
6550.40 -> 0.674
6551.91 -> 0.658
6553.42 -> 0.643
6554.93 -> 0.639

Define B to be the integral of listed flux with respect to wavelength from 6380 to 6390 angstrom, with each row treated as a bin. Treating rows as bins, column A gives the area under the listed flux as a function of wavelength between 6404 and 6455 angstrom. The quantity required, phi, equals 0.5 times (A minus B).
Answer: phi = 13.4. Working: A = 32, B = 5.6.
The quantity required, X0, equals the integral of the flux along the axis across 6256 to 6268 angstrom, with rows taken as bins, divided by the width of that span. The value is 0.54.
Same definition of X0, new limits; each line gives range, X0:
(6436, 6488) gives 0.64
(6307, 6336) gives 0.61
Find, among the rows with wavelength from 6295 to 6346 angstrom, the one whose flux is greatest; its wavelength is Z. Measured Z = 6345.53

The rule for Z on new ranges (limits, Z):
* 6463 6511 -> 6476.91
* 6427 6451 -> 6435.29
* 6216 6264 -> 6262.79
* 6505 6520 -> 6505.31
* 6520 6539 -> 6526.31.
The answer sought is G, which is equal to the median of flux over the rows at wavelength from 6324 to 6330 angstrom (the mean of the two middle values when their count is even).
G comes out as 0.621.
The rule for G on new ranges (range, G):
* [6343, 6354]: 0.641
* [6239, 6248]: 0.504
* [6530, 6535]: 0.715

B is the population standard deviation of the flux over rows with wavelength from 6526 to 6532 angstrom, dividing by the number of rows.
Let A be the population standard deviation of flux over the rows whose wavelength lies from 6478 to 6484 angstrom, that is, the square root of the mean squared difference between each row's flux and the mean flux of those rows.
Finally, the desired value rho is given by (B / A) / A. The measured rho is 68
